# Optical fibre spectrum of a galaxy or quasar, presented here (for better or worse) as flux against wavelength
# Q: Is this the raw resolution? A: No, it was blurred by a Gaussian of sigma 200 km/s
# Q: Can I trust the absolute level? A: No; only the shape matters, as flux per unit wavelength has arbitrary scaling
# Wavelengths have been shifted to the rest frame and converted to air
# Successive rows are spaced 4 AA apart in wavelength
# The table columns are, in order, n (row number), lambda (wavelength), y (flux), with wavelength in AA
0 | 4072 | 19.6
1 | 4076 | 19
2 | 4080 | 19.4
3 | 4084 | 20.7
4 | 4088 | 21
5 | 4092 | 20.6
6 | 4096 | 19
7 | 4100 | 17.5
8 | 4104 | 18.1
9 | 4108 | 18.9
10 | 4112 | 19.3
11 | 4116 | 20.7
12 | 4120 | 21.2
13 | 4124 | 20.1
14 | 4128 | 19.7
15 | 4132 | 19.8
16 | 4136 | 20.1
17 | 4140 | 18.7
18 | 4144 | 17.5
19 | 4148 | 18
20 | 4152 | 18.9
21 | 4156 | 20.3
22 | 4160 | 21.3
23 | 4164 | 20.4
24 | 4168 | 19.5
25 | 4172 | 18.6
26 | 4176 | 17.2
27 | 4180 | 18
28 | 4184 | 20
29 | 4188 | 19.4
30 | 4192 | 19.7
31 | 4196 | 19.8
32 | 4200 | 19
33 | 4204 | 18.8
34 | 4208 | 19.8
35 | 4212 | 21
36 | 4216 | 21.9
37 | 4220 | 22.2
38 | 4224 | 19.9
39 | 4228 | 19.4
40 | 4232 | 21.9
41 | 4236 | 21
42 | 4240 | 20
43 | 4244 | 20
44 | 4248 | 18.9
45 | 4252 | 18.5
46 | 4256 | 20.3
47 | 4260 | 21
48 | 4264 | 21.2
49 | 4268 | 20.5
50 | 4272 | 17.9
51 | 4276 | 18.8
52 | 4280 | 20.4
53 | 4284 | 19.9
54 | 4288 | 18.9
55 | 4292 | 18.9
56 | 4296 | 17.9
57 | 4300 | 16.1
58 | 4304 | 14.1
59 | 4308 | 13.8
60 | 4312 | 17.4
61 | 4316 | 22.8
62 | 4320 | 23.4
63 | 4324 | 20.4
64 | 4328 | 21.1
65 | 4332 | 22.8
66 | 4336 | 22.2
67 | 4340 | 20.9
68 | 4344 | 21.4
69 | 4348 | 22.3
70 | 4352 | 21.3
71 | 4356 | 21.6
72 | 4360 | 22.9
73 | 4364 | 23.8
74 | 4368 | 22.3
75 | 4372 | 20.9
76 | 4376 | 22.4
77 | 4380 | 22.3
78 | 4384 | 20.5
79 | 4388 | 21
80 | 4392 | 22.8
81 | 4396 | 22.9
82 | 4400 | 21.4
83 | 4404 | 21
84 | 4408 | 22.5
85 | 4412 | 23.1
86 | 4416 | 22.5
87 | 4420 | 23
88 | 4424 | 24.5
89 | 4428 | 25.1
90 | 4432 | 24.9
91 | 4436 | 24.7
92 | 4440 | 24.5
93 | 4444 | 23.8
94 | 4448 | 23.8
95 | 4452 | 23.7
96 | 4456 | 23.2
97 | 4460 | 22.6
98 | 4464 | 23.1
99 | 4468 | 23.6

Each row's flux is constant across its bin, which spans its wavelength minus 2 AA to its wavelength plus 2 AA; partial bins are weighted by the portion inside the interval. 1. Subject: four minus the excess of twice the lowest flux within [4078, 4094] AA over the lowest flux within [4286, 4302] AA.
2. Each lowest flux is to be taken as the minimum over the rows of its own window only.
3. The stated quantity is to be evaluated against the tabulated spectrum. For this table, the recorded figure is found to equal -18.7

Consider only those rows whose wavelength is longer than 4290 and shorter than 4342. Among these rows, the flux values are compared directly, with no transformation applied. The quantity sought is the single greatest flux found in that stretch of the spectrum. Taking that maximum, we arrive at 23.4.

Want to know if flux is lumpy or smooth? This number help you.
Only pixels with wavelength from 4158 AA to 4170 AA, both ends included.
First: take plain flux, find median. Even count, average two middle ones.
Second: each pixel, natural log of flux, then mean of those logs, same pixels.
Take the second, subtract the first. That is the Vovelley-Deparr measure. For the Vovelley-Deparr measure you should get -17.4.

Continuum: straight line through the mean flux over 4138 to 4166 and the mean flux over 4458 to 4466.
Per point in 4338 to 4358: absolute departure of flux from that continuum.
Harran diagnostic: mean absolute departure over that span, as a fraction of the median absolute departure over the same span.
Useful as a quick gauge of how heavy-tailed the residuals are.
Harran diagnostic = 1.19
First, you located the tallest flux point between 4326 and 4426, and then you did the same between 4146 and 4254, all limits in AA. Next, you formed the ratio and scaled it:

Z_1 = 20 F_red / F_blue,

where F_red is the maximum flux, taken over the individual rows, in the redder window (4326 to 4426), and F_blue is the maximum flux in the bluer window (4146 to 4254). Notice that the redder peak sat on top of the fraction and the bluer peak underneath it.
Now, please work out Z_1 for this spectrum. 22.1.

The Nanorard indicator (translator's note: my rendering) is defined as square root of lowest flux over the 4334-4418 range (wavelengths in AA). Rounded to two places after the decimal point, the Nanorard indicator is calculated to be 4.53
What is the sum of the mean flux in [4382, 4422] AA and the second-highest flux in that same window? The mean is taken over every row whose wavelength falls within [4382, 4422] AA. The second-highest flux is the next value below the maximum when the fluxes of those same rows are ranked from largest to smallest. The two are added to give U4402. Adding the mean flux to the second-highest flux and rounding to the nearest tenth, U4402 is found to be 45.1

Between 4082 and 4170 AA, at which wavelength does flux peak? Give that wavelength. 4160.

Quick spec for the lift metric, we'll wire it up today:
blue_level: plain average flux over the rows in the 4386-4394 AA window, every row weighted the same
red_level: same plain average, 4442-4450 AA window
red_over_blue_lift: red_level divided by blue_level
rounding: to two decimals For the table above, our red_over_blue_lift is 1.09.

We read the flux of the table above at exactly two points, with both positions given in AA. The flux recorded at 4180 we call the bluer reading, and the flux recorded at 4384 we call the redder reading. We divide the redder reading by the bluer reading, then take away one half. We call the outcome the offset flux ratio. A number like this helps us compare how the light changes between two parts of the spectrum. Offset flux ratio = 0.639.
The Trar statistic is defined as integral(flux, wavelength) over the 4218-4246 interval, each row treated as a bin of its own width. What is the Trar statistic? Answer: 578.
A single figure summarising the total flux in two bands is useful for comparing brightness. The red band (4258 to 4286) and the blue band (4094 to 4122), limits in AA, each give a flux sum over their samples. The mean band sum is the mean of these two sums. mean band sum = 137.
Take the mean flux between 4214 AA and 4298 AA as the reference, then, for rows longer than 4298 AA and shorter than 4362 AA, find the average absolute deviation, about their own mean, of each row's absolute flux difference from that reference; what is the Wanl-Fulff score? 1.20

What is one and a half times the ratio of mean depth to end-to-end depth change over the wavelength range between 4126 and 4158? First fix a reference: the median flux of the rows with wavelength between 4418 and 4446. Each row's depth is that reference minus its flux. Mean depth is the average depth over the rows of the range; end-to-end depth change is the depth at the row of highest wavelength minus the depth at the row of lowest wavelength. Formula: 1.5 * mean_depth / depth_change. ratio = -13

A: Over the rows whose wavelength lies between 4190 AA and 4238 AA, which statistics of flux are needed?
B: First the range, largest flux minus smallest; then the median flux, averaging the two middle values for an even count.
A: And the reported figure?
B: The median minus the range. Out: 16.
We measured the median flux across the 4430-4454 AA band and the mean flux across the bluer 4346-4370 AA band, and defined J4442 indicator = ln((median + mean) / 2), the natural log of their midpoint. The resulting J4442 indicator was 3.15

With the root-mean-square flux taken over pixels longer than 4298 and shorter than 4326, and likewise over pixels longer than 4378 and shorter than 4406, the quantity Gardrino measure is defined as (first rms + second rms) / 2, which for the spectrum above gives 20.2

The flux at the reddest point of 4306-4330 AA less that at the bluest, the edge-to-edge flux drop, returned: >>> 7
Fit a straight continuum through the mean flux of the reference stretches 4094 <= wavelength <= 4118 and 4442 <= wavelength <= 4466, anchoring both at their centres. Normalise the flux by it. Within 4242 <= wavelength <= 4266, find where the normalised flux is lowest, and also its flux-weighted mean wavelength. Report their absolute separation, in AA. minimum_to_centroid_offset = 2.2 AA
